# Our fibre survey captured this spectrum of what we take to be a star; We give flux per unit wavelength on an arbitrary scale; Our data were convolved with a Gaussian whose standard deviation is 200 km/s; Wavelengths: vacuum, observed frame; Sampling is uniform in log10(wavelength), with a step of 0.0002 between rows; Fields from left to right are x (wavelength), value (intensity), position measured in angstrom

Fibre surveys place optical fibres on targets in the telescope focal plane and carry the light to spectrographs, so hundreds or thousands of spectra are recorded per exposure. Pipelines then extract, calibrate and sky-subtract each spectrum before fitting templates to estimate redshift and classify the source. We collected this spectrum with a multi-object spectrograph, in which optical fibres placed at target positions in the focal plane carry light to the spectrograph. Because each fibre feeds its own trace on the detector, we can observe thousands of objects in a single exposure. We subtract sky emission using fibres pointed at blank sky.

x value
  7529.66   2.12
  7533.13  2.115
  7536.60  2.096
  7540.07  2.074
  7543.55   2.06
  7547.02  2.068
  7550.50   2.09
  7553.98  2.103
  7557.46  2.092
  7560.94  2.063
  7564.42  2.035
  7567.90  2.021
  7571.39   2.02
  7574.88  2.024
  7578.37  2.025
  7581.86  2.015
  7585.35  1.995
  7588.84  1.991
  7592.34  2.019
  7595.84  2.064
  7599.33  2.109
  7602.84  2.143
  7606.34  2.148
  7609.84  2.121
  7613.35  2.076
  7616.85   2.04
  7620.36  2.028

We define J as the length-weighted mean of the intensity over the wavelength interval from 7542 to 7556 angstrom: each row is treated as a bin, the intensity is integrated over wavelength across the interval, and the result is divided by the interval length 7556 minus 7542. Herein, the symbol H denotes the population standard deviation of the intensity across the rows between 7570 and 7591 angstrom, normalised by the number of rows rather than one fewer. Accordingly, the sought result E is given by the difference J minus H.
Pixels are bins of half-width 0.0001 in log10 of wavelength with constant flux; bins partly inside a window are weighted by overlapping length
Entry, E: 2.07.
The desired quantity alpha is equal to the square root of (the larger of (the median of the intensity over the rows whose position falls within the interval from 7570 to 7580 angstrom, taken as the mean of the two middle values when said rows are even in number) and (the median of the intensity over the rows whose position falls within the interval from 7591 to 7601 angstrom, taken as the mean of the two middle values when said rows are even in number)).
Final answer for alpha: 1.44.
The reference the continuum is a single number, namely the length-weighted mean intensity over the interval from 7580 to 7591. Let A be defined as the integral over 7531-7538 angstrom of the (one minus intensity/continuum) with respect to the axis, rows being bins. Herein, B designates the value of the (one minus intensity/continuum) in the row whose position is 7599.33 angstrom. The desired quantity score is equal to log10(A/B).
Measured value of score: 0.8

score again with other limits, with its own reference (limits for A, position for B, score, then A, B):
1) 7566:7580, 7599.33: 0.4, -0.1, -0.05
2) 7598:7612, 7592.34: 2.0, -0.9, -0.01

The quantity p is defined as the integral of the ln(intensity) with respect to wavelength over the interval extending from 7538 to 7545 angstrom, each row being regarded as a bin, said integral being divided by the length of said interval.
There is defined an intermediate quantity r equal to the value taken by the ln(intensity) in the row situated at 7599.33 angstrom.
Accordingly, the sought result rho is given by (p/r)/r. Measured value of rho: 1.30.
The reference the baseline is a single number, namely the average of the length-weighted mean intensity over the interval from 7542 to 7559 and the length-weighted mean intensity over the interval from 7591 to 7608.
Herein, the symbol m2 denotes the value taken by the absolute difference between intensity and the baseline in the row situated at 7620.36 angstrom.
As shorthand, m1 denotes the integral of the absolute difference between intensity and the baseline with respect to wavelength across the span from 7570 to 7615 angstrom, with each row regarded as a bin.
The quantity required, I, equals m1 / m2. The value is 41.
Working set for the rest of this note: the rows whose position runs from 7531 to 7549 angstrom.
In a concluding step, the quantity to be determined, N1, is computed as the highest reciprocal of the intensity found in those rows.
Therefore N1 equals 0.485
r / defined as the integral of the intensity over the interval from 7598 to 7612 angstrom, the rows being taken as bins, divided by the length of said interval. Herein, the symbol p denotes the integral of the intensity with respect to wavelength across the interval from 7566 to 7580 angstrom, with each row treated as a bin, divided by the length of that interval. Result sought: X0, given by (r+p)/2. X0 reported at 2.075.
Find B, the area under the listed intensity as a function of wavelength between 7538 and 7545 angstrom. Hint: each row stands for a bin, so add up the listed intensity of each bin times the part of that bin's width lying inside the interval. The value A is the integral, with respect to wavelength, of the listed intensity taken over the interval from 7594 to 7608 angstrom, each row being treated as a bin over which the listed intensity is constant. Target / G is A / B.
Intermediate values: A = 30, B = 14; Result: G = 2.0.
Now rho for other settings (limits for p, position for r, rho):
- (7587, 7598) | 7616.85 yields 1.39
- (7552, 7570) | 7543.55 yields 1.39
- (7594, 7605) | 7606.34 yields 1.27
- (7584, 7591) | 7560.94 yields 1.32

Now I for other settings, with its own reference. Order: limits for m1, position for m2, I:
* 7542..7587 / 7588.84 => 21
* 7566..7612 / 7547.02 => 126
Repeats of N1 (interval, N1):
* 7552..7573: 0.495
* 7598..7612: 0.474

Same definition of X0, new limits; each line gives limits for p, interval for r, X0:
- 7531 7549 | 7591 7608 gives 2.090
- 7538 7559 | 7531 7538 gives 2.093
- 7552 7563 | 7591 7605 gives 2.086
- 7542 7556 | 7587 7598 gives 2.055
